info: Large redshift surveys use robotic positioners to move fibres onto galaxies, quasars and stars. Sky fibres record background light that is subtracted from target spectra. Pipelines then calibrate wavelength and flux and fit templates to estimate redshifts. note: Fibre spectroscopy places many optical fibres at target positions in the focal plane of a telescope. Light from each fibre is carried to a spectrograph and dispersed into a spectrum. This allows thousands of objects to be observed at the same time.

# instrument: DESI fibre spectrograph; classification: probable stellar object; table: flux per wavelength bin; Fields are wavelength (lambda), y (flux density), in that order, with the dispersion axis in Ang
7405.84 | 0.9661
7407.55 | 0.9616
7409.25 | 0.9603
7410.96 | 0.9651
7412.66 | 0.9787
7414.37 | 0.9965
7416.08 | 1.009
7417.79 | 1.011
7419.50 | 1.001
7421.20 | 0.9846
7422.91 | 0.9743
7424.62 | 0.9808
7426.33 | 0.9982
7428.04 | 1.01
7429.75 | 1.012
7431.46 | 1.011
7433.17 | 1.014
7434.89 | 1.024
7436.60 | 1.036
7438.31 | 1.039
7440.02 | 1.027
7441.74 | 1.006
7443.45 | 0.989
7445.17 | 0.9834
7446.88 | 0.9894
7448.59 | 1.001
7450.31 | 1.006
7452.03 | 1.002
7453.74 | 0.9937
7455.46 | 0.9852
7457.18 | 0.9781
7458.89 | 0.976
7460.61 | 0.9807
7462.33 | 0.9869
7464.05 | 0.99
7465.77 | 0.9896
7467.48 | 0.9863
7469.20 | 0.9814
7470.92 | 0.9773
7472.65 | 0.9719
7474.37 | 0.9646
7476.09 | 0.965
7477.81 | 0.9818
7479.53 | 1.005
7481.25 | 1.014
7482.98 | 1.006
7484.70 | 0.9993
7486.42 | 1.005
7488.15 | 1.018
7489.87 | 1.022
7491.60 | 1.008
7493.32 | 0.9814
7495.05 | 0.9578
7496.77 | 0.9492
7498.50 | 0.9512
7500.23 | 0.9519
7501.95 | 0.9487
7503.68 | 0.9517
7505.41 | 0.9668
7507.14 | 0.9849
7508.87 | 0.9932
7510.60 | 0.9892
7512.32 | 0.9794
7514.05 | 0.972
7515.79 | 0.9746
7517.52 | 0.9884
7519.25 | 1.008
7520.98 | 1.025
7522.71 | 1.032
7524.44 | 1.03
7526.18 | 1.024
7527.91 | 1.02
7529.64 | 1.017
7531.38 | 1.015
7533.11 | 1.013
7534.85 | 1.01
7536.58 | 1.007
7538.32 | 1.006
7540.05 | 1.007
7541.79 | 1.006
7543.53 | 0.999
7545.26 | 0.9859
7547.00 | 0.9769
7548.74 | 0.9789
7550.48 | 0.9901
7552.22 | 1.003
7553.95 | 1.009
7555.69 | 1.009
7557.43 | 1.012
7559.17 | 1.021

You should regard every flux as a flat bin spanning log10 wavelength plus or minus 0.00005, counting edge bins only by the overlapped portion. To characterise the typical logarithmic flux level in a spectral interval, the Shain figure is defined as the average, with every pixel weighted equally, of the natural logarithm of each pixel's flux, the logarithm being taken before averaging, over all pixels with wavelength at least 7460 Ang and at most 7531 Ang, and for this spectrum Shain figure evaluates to -0.011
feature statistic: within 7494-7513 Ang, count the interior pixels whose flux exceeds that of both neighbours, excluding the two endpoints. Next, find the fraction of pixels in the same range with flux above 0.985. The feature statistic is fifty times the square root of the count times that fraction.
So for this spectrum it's 30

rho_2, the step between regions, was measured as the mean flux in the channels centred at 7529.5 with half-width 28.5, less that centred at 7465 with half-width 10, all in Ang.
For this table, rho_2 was 0.017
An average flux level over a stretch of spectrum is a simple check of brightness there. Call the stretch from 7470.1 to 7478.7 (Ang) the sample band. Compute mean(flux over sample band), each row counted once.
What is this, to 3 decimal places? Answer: 0.972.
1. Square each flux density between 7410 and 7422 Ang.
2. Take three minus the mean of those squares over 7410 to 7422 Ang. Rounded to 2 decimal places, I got 2.02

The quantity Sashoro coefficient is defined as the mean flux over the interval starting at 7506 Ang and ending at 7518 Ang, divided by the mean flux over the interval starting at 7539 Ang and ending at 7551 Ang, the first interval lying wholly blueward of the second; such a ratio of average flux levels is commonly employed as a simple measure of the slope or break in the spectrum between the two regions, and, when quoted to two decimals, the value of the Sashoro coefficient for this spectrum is 0.99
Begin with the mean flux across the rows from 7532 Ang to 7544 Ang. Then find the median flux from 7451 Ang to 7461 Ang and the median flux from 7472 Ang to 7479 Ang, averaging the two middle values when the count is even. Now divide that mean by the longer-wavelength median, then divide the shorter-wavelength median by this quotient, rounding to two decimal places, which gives 0.95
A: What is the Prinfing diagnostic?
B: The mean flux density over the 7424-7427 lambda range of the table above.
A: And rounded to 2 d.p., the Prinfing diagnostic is 0.99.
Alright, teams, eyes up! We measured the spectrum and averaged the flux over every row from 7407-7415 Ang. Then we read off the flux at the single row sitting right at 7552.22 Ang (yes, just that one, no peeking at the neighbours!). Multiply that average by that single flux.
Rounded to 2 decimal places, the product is 0.98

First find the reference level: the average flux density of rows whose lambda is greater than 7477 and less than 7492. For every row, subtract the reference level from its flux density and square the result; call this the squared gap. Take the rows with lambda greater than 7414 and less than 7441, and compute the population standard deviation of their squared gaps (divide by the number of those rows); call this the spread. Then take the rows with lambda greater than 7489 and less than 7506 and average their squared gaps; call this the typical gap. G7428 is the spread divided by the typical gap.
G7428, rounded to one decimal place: 0.2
